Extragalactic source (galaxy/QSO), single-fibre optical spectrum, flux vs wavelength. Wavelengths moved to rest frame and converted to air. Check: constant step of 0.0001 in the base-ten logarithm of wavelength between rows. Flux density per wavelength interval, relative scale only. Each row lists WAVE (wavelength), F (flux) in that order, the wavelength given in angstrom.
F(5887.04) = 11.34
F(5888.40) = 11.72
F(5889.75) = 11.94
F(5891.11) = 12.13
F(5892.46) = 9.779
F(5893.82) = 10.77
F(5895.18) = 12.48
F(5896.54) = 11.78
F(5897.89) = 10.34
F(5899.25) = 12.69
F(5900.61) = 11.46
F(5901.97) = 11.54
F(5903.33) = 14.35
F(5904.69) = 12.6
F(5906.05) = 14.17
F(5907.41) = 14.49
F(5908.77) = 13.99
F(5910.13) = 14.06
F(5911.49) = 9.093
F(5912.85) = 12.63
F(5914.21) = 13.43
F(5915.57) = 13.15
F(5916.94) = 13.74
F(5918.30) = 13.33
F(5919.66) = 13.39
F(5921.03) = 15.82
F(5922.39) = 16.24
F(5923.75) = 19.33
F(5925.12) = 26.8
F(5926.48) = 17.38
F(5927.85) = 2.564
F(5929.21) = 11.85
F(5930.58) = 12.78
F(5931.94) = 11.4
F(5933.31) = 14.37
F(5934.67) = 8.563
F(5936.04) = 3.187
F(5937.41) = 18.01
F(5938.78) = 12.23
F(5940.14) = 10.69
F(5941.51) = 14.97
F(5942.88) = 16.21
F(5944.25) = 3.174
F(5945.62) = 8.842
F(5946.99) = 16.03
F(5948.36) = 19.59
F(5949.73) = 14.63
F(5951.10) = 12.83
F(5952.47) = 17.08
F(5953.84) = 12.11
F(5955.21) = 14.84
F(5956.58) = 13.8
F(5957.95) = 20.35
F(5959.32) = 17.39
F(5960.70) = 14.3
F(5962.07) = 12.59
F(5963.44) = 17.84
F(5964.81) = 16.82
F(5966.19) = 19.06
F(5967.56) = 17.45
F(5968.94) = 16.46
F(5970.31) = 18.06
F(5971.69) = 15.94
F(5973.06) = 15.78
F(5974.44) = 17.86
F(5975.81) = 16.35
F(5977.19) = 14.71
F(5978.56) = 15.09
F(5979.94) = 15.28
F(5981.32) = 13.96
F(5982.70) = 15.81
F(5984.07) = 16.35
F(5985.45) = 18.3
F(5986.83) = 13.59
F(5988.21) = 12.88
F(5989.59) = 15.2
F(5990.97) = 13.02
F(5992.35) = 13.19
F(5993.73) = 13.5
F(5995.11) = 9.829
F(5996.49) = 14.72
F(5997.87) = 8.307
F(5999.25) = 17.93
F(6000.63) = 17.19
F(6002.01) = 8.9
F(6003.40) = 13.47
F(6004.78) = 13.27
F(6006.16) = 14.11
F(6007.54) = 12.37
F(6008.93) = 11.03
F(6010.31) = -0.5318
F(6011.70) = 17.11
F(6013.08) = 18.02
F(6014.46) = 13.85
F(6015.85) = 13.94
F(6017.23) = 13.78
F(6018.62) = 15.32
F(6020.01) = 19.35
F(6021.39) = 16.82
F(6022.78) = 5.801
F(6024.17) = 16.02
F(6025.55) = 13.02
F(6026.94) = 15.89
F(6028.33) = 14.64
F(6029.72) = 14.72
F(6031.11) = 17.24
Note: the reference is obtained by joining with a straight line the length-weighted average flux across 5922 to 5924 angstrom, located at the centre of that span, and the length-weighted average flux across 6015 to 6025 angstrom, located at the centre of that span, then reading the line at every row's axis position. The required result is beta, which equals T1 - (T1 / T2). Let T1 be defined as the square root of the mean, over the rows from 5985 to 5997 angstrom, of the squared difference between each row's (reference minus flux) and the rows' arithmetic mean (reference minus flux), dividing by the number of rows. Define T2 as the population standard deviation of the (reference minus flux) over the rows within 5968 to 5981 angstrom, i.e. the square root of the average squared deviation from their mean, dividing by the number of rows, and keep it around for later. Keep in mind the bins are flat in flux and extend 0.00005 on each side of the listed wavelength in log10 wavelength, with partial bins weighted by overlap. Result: 0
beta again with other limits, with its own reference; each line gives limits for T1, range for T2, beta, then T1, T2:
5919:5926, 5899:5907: 1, 5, 1.2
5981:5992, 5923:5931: 1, 2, 7.4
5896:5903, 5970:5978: 0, 1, 1.1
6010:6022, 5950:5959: 4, 6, 2.9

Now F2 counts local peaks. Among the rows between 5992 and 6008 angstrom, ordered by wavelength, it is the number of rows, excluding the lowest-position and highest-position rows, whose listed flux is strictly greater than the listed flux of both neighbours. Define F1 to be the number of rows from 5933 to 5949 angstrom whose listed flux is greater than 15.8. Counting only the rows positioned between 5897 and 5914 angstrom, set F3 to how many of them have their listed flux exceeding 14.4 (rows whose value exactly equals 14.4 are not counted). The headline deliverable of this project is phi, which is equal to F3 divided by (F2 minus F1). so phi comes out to 1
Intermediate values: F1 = 4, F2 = 5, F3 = 1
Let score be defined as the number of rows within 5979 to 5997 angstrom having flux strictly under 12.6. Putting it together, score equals 1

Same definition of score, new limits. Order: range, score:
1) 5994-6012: 6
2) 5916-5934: 3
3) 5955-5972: 1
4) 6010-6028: 2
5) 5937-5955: 5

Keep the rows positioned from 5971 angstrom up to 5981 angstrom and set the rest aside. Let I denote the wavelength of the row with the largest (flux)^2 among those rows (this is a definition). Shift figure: 5974.44 angstrom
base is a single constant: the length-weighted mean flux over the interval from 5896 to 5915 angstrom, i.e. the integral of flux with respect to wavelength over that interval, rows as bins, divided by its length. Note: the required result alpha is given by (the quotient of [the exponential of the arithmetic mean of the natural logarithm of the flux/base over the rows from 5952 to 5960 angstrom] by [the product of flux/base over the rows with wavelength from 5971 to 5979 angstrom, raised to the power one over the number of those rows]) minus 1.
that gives -0.01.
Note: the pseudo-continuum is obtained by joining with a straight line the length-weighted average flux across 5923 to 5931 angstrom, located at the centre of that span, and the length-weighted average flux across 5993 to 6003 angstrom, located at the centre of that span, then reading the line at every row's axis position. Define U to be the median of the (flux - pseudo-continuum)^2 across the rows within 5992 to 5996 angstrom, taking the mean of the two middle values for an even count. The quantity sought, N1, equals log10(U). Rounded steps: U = 0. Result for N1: -0.7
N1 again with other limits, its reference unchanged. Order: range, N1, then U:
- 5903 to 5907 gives 0.5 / 3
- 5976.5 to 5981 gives 0.4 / 2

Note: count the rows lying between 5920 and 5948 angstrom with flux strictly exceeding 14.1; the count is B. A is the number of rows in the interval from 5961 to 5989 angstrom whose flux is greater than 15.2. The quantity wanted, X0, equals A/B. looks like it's 1.40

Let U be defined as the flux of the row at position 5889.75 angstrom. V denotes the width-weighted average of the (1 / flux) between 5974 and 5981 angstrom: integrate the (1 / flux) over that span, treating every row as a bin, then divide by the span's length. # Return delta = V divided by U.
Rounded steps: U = 11.94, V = 0.064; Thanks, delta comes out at 0.0054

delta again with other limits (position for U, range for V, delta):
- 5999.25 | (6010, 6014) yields -0.0238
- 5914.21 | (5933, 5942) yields 0.0087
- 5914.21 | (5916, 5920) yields 0.0055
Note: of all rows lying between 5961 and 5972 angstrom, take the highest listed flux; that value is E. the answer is 19.06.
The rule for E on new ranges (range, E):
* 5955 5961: 20.35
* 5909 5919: 14.06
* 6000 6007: 17.19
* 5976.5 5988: 18.3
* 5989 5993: 15.2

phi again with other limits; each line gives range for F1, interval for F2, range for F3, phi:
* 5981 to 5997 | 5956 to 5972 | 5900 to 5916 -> 1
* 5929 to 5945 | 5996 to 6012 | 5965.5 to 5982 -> 11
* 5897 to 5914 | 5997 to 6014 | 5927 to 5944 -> 1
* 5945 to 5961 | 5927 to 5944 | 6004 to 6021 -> -2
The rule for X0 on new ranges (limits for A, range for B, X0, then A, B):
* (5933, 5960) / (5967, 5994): 0.50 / 7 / 14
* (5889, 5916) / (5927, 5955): 0.00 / 0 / 8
